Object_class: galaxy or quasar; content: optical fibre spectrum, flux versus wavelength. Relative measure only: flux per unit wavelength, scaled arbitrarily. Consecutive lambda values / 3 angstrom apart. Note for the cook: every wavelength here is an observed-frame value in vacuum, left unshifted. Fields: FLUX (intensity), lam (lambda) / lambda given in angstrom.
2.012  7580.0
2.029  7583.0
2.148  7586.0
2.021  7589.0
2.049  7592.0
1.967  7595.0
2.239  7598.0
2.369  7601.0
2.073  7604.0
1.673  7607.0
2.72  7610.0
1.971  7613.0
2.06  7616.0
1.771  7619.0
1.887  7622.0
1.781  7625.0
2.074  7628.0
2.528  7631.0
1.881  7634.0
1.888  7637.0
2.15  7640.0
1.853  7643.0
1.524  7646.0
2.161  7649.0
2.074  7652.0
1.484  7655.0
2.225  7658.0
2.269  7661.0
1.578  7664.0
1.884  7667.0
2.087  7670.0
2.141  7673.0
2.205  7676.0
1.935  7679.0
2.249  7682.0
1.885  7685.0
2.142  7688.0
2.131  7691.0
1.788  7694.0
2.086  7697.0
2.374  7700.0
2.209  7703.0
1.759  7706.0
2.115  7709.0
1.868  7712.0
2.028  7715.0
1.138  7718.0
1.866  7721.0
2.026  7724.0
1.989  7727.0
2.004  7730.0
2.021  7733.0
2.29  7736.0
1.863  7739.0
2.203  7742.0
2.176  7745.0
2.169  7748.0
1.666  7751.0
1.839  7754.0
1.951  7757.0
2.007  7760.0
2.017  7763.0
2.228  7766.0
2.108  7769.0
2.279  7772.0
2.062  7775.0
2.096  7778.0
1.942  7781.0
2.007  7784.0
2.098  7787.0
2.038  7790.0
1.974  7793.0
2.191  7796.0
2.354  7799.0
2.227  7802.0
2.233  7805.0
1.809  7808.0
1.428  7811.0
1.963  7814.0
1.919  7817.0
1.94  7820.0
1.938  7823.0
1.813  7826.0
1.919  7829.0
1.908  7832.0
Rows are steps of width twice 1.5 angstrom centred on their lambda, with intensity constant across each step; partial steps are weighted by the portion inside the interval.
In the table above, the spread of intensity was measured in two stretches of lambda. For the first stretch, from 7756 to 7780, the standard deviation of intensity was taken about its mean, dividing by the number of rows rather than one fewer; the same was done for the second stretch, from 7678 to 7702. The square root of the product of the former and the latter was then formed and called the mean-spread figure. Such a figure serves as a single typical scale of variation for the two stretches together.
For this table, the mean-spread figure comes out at 0.14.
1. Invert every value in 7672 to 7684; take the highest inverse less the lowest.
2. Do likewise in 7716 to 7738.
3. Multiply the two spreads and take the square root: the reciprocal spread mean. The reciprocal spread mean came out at 0.18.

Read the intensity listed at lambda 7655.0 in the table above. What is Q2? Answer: 1.484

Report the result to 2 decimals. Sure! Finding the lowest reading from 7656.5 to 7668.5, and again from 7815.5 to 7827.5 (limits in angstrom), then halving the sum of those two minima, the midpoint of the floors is 1.70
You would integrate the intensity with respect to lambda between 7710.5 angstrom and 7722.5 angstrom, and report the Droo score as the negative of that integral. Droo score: -20.7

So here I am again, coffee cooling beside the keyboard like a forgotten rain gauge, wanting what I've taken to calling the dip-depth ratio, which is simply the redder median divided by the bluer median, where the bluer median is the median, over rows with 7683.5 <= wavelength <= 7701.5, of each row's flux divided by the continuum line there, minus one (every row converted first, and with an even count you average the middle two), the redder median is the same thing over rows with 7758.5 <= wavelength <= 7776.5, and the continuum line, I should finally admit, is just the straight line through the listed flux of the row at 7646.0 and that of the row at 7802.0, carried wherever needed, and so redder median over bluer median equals 0.00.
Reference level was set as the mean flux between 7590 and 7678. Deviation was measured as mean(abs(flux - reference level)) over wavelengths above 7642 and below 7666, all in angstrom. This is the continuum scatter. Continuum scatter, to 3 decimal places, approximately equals 0.286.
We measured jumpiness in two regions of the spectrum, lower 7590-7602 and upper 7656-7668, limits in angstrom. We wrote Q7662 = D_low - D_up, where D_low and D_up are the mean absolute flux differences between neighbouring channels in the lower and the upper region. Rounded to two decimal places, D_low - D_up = -0.19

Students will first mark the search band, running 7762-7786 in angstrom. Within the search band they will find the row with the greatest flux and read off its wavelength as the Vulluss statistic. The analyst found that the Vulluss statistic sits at 7772.0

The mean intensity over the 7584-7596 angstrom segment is 2.05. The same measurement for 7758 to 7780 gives 2.11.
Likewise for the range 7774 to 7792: 2.04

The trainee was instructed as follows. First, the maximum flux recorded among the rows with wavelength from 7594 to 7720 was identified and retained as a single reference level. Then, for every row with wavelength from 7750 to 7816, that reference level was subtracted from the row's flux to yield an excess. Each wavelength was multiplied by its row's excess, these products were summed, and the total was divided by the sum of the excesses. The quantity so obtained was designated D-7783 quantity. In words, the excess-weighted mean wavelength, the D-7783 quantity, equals 7782.3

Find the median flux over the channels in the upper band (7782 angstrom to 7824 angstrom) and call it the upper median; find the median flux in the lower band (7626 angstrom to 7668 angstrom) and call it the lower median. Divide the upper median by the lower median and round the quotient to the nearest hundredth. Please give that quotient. 1.00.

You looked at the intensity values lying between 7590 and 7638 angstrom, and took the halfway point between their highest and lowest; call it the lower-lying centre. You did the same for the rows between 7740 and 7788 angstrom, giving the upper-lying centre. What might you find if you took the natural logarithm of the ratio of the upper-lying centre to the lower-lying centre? -0.11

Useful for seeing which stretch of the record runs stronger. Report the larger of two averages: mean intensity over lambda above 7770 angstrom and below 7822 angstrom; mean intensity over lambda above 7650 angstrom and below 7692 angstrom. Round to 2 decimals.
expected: 2.03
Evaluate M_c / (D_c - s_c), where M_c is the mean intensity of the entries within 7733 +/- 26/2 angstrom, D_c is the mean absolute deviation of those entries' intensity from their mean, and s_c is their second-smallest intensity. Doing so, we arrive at -1.17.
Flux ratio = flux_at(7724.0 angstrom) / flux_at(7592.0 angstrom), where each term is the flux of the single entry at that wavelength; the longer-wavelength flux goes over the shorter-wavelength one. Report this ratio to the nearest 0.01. 0.99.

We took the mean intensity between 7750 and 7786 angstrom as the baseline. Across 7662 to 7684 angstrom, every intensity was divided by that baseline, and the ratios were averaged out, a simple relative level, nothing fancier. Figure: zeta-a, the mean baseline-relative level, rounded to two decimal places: 1.00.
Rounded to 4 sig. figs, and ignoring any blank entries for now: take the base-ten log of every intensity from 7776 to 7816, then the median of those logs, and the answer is 0.3092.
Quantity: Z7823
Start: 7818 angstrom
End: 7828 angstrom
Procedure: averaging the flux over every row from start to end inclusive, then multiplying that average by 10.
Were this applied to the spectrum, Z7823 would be 19.0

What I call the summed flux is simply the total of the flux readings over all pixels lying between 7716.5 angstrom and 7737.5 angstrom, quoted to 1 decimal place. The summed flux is 13.3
